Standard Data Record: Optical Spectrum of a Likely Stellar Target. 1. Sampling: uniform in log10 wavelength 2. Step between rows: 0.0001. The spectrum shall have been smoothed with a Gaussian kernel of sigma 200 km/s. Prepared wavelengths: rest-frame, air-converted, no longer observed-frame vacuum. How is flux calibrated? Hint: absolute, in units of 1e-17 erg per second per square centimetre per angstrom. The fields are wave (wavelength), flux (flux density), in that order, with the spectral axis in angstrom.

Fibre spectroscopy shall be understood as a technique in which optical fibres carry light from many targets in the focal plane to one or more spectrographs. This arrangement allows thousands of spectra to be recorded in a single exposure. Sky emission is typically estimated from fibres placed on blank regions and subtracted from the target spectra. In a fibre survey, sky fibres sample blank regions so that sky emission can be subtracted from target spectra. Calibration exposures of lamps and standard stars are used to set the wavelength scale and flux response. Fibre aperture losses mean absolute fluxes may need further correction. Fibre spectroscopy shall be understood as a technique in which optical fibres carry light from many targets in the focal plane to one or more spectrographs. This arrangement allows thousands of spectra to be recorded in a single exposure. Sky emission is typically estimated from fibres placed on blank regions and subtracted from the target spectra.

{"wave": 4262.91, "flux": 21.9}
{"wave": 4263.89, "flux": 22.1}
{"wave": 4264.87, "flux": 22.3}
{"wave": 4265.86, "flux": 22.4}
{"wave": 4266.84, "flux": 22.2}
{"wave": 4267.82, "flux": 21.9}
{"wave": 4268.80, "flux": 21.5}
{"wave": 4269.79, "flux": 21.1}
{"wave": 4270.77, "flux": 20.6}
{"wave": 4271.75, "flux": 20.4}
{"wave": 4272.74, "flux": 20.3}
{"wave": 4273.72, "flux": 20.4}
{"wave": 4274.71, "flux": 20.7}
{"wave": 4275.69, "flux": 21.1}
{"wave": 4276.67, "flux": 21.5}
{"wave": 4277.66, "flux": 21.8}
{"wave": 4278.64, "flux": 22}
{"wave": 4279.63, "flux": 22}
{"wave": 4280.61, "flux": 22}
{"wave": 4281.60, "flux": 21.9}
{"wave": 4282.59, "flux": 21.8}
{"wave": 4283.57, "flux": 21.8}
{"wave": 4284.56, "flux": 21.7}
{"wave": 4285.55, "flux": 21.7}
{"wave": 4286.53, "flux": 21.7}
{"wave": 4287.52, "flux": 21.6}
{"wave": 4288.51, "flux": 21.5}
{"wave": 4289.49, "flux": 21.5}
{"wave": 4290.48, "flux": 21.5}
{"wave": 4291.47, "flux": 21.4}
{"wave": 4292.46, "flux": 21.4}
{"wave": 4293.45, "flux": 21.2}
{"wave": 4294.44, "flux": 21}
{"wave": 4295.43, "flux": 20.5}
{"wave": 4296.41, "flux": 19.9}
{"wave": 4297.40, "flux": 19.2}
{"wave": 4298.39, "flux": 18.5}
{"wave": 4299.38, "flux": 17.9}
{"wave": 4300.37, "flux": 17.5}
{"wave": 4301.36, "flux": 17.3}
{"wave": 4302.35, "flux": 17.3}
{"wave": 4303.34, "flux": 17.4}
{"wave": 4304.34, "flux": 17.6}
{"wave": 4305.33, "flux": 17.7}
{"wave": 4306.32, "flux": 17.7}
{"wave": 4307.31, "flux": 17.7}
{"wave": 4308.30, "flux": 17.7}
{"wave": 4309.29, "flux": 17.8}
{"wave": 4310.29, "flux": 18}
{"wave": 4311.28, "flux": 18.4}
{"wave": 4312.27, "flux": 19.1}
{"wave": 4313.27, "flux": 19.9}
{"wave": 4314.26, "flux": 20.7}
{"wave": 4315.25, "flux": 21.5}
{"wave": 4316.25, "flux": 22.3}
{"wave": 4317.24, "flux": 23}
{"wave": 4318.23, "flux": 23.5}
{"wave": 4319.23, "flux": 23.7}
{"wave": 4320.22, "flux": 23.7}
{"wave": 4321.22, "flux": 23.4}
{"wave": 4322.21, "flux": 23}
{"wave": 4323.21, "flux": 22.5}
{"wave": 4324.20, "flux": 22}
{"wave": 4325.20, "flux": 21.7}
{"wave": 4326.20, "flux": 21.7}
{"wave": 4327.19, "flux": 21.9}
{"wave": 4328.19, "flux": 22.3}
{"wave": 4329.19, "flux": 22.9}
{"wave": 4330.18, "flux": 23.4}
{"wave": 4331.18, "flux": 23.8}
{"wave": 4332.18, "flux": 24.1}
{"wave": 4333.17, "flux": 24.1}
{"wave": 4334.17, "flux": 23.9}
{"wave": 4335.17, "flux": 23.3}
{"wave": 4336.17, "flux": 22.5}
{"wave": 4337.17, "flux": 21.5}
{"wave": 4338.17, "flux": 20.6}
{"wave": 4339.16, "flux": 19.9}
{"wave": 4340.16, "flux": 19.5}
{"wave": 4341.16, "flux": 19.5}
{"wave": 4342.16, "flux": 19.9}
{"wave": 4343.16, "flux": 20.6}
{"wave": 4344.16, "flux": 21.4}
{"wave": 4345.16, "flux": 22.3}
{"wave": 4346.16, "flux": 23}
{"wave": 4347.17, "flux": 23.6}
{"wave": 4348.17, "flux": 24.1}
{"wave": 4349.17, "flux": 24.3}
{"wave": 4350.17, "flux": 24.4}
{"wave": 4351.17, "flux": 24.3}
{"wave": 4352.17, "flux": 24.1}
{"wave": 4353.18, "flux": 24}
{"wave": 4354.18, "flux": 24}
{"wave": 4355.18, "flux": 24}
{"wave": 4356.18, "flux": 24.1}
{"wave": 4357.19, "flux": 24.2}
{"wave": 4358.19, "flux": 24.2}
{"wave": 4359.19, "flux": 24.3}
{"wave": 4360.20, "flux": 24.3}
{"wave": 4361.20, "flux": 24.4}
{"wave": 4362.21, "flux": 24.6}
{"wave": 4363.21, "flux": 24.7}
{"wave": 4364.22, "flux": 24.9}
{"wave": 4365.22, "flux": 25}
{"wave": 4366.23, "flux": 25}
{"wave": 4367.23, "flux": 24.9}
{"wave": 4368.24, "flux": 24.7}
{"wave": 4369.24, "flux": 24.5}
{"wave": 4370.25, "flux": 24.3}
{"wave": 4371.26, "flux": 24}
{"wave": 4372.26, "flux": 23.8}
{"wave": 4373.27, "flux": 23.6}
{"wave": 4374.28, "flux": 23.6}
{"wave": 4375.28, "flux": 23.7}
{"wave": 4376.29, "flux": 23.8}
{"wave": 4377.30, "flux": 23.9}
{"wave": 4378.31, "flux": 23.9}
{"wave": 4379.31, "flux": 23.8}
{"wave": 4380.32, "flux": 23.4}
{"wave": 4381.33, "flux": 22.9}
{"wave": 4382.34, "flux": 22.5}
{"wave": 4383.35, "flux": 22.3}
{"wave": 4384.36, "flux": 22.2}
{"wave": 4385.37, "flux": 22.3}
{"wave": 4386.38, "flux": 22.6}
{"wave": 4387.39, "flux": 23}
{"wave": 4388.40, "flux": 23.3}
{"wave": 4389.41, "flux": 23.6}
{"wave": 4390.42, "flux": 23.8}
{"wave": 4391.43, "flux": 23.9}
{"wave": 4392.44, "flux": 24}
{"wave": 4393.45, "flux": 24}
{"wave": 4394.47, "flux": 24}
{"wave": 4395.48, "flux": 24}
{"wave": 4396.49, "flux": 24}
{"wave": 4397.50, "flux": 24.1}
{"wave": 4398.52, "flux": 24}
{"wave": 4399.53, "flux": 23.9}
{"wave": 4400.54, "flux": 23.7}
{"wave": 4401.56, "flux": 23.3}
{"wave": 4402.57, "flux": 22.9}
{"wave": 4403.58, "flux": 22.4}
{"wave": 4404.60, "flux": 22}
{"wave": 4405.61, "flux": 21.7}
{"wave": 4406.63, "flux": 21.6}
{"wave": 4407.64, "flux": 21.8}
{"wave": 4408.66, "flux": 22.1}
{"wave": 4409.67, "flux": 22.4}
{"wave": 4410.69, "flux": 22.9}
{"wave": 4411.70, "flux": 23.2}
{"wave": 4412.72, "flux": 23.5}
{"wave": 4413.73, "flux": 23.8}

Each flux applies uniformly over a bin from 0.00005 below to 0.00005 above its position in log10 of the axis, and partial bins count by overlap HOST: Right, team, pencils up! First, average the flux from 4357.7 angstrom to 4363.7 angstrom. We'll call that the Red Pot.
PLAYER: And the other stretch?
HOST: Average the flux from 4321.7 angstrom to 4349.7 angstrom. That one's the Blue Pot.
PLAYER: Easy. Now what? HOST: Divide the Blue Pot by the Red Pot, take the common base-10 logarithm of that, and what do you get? -0.040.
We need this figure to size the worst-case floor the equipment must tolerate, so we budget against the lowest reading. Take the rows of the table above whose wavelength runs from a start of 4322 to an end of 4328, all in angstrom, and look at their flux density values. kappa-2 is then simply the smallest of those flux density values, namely 21.7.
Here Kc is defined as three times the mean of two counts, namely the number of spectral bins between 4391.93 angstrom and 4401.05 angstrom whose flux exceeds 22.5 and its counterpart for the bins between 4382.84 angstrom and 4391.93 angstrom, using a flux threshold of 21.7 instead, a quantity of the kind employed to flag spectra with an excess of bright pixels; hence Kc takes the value 27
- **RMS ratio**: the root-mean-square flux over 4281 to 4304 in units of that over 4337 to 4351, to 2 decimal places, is 0.93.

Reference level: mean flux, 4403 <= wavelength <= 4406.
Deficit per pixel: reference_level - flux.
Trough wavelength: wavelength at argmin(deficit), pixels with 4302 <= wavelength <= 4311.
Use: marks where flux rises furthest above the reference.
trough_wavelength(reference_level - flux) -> 4310.29 angstrom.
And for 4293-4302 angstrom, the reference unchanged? 4293.45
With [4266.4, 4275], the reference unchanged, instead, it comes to 4266.84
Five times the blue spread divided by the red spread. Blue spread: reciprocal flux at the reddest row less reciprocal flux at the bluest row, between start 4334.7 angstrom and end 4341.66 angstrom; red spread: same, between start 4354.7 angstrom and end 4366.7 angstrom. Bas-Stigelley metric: -25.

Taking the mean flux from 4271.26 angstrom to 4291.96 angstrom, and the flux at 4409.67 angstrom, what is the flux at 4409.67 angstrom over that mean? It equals 1.04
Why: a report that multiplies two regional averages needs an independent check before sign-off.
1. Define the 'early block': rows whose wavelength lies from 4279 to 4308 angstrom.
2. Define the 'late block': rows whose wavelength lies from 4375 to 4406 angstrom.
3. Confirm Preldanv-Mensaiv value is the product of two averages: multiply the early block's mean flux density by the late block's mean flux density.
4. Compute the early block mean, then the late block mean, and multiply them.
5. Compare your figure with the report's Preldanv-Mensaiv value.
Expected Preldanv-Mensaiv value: 468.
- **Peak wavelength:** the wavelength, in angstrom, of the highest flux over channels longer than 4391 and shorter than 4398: 4397.50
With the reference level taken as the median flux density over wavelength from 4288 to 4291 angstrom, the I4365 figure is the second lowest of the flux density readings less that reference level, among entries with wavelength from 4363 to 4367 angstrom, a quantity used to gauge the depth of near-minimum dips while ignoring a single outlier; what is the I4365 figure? 3.4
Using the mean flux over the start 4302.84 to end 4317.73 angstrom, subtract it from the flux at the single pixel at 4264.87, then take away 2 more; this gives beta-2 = 1.2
